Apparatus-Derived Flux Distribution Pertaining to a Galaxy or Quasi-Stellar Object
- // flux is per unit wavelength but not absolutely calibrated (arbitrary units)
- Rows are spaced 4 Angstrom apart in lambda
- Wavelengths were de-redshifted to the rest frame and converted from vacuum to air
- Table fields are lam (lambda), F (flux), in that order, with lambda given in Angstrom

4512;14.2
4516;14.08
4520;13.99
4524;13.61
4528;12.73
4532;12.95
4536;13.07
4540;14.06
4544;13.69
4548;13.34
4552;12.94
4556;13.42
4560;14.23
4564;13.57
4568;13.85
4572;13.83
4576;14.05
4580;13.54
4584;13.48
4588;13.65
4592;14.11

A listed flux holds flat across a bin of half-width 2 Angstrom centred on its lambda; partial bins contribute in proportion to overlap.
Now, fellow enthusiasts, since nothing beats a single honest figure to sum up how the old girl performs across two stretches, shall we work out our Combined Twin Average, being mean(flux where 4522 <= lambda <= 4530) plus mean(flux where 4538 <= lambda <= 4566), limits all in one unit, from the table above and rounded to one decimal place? 26.8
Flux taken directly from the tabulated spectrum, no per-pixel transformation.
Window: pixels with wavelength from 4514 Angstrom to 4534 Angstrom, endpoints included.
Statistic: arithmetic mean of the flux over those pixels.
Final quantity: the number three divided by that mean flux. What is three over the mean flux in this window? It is 0.223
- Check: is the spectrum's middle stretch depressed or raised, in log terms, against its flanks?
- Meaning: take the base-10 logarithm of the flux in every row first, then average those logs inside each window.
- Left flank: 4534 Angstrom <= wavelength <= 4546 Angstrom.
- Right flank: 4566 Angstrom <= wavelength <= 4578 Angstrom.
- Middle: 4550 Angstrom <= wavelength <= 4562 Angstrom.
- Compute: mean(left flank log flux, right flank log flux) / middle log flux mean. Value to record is 1.01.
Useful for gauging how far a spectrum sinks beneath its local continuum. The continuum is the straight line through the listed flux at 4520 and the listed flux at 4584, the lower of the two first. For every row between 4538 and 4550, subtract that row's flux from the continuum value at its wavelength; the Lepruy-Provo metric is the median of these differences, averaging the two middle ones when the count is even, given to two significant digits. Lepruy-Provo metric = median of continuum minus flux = 0.11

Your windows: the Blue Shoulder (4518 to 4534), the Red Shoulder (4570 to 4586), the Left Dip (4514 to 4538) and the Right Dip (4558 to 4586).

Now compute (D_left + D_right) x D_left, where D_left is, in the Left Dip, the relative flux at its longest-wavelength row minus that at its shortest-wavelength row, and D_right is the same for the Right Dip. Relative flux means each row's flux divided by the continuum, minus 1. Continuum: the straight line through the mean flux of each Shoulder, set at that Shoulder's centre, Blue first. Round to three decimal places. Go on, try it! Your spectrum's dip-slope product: 0.014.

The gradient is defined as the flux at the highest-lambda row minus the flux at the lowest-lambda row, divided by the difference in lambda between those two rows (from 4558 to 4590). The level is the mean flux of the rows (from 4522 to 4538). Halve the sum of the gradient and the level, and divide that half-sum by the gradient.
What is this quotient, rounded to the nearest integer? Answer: -315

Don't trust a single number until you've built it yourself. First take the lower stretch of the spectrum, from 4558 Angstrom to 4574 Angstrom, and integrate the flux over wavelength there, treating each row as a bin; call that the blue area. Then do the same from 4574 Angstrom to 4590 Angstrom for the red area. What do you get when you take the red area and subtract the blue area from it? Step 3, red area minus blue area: -3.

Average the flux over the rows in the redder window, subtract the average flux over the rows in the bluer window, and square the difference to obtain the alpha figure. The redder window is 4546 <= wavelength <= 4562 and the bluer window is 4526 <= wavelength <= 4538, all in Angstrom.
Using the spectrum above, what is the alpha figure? 0.32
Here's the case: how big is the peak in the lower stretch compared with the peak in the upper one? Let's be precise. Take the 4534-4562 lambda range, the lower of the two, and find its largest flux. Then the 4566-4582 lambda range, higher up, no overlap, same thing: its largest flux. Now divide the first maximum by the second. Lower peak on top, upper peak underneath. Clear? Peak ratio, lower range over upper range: 1.013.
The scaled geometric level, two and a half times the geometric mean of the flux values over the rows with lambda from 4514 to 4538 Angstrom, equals 33.5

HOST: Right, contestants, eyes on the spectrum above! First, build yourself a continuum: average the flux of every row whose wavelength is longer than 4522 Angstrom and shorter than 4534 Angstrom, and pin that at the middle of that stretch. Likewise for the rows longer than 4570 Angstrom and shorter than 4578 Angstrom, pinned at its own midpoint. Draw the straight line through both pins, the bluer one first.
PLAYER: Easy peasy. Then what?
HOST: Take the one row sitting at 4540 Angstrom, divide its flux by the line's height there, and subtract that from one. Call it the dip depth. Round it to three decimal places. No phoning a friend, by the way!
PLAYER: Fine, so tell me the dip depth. -0.056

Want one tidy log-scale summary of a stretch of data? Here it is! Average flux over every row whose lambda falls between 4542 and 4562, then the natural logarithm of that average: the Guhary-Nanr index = 2.604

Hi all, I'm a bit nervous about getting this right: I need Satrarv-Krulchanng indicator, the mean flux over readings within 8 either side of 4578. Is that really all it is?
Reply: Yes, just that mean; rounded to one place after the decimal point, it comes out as 13.7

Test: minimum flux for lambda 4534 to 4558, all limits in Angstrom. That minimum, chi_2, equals 12.94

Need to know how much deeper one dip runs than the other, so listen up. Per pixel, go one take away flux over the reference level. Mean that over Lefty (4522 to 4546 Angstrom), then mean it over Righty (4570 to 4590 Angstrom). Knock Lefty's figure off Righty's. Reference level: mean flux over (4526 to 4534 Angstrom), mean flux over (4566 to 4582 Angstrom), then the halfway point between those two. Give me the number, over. -0.027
